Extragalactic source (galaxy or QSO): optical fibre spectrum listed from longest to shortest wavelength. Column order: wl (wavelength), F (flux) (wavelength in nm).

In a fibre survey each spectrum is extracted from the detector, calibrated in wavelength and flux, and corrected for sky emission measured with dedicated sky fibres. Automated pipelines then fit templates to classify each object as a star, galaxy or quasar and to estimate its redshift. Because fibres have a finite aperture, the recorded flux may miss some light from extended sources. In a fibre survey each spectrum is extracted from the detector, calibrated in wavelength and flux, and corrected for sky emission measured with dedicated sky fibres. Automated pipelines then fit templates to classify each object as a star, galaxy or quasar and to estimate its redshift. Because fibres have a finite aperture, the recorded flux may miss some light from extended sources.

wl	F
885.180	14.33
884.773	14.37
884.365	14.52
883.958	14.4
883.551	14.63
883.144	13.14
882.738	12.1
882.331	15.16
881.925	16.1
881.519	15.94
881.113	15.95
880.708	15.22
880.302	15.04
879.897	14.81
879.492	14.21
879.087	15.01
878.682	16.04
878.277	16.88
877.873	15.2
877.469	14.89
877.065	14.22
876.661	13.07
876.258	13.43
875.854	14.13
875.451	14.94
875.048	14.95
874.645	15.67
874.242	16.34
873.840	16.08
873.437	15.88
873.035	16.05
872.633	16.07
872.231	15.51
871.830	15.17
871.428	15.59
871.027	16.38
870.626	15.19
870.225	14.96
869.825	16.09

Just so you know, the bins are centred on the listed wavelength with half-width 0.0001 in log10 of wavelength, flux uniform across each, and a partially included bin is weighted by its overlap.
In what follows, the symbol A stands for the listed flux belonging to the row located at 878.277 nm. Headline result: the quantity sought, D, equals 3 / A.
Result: 0.178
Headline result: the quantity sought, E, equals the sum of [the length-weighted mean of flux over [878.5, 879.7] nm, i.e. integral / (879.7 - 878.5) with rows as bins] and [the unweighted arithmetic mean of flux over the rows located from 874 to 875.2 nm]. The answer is 30.7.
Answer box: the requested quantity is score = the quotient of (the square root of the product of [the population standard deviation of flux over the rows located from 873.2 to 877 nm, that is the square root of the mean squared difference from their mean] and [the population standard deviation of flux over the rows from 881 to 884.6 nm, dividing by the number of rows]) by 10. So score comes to 0.12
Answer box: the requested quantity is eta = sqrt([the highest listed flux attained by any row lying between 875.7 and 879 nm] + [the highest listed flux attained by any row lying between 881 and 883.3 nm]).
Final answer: 5.74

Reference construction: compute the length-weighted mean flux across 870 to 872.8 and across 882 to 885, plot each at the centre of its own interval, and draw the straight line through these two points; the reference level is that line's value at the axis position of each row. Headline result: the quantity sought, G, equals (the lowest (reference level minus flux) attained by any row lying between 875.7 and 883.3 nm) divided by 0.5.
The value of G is -4.3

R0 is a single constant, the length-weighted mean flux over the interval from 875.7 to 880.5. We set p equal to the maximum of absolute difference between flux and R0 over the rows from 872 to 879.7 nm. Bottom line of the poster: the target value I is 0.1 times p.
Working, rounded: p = 2.1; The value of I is 0.213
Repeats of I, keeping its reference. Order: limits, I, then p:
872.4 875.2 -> 0.159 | 1.6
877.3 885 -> 0.265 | 2.7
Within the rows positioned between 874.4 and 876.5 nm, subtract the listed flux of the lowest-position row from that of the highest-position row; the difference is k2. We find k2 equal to -2.2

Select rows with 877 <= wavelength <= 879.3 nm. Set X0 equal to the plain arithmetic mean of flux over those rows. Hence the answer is 15.4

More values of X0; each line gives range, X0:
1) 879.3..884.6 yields 14.7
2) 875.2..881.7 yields 14.9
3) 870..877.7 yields 15.2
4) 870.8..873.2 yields 15.8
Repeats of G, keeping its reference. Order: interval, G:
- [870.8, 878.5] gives -4.3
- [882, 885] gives -1.8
